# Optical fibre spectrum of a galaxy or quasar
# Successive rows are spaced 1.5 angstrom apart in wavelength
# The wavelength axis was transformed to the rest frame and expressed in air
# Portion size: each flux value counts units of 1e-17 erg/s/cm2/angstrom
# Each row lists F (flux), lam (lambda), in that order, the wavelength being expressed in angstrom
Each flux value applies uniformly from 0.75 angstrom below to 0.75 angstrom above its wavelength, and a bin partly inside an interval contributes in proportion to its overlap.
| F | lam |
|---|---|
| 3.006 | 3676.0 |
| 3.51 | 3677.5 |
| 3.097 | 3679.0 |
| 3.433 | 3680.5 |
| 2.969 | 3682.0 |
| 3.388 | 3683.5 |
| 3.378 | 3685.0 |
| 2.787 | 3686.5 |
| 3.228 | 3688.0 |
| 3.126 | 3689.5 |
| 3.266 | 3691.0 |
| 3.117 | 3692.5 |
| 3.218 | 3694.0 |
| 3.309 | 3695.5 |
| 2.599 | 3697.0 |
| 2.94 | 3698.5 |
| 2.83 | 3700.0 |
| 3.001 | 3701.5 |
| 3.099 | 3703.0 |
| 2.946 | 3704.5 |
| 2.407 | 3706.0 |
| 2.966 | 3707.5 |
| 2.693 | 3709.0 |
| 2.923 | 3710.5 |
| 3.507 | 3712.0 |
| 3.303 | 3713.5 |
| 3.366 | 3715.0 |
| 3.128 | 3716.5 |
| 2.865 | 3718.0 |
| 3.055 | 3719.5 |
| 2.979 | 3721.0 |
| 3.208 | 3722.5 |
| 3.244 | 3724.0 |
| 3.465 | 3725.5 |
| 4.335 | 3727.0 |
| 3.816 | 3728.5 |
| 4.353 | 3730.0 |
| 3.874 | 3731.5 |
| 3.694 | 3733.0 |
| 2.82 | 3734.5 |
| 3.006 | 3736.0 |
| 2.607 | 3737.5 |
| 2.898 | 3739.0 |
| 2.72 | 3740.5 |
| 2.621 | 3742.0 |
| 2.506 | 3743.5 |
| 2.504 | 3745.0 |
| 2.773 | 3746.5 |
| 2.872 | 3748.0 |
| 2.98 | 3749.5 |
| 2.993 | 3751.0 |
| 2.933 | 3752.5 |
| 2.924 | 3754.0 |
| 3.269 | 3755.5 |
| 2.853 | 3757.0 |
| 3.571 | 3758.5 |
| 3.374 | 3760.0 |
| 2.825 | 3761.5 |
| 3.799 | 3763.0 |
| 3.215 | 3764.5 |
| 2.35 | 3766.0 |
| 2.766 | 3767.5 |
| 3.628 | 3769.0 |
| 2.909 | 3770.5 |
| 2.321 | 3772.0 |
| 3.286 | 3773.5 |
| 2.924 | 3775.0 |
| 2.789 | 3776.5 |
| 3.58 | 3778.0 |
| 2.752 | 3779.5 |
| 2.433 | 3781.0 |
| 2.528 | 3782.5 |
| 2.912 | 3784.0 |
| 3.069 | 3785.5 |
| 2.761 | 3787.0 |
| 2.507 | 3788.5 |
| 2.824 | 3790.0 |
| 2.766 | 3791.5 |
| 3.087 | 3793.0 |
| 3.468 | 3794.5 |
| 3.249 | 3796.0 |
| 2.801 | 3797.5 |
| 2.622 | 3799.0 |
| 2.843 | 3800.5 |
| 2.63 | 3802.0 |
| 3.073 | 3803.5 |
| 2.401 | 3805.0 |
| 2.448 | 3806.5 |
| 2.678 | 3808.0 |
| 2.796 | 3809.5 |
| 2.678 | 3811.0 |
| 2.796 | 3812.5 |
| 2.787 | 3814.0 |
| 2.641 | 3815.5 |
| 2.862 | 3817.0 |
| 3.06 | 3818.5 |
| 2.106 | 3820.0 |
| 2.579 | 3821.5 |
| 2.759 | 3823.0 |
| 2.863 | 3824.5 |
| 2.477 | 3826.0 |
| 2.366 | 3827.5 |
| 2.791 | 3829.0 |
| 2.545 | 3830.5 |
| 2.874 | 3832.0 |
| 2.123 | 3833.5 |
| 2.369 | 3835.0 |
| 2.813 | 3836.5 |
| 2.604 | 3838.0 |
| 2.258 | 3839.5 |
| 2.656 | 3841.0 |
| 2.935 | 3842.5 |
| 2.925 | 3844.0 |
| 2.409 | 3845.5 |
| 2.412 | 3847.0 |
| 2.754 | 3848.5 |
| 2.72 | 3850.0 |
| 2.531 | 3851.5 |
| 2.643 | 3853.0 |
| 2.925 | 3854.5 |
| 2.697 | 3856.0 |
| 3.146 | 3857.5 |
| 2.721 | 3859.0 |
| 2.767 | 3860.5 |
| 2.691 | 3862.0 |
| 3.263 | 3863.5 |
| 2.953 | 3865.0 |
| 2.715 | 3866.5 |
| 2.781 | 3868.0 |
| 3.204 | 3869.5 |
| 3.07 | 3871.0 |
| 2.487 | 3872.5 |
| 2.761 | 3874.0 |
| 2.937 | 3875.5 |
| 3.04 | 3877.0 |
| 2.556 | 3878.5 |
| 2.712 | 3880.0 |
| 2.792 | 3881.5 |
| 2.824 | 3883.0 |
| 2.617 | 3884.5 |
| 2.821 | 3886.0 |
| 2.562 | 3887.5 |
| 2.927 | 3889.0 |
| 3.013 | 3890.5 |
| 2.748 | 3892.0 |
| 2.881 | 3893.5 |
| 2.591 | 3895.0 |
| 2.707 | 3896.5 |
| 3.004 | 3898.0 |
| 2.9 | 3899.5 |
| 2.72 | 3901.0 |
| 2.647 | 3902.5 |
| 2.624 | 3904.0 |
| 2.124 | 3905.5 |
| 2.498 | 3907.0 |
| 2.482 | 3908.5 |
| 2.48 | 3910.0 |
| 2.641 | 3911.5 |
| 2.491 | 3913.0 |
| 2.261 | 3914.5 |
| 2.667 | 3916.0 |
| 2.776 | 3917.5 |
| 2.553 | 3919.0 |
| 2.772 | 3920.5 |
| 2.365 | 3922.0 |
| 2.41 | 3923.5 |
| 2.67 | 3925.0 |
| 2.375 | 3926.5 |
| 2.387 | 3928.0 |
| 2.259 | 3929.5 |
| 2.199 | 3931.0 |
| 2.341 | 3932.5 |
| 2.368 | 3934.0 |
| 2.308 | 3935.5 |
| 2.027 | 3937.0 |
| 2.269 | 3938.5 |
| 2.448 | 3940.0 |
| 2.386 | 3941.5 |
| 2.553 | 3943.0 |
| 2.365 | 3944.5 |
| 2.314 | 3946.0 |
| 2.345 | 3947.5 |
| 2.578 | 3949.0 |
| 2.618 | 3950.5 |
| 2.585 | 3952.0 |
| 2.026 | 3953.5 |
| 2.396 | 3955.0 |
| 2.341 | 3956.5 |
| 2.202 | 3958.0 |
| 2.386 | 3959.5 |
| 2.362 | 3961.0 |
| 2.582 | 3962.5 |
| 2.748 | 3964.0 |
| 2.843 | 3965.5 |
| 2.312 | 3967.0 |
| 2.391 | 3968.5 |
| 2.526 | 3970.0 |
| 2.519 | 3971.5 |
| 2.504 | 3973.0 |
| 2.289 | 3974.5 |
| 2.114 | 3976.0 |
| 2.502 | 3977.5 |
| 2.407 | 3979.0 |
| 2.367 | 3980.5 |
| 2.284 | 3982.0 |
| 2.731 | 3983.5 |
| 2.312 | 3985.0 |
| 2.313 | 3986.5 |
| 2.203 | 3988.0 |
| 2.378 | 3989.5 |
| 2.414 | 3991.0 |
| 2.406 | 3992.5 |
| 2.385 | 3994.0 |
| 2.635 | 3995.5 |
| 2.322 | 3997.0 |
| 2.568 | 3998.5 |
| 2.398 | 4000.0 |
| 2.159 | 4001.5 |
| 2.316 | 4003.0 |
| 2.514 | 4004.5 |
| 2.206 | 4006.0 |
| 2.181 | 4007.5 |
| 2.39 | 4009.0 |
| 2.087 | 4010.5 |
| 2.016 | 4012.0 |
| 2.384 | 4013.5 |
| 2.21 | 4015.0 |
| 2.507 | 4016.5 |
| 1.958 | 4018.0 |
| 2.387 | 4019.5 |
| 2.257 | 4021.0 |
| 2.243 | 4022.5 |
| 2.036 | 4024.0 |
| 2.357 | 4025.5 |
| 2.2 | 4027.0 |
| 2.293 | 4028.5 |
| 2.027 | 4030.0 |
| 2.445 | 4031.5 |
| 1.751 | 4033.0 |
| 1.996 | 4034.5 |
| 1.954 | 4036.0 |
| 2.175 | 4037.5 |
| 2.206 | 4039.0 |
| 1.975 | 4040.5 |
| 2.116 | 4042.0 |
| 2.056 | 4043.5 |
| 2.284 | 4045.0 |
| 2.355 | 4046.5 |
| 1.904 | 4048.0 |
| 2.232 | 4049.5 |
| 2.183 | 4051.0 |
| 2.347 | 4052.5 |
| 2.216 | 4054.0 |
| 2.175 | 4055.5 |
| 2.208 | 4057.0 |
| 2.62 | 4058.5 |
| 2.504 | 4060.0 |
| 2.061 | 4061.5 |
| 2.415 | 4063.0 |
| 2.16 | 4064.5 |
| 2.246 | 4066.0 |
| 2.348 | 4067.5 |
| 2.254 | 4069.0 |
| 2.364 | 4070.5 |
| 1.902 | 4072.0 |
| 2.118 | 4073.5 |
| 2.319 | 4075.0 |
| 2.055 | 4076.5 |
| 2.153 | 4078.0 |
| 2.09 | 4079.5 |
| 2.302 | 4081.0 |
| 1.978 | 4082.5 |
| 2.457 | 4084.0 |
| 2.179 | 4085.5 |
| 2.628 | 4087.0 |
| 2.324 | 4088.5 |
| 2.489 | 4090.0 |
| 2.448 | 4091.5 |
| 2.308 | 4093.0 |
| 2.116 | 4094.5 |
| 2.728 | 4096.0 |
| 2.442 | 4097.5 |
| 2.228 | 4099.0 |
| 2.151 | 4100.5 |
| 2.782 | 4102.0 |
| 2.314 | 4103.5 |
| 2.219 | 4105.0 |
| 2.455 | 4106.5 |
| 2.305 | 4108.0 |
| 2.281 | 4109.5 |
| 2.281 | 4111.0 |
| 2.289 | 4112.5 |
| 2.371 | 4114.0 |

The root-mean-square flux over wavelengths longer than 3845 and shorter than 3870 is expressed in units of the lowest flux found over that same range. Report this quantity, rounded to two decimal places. 1.16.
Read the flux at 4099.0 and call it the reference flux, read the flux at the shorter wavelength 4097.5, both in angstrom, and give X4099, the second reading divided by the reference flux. 1.10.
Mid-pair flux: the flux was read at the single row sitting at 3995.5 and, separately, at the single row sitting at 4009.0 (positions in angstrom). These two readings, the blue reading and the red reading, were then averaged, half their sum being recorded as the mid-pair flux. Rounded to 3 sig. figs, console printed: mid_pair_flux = 2.51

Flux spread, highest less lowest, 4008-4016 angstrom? 0.37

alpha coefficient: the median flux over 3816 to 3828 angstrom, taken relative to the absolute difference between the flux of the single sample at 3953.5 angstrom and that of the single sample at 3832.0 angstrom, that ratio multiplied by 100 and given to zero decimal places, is 315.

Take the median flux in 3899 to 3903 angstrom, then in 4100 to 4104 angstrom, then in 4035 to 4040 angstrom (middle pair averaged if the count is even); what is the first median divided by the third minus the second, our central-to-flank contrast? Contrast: -20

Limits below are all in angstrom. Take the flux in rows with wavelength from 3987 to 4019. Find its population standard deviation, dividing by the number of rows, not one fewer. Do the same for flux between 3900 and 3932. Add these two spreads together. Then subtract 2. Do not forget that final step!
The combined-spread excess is -1.64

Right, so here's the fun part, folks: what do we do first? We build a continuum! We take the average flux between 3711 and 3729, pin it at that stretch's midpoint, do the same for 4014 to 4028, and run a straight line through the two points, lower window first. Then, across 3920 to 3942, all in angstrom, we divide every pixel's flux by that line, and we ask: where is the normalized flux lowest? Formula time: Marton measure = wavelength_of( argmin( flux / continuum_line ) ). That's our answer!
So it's 3937.0 angstrom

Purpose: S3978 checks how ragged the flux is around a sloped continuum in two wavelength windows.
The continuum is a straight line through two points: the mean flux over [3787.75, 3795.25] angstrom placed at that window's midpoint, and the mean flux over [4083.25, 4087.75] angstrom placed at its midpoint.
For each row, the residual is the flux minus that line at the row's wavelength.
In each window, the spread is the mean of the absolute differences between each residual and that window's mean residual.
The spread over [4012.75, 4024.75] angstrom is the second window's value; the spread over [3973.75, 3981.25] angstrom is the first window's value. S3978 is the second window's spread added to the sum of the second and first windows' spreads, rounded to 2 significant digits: 0.38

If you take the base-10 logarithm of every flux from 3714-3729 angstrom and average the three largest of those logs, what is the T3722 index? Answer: 0.59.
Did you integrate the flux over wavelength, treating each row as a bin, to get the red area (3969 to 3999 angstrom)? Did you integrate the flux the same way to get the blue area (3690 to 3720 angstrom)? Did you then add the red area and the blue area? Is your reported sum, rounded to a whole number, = 163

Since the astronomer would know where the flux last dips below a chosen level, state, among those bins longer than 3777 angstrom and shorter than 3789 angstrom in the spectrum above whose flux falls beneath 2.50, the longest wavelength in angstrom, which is 3781.0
